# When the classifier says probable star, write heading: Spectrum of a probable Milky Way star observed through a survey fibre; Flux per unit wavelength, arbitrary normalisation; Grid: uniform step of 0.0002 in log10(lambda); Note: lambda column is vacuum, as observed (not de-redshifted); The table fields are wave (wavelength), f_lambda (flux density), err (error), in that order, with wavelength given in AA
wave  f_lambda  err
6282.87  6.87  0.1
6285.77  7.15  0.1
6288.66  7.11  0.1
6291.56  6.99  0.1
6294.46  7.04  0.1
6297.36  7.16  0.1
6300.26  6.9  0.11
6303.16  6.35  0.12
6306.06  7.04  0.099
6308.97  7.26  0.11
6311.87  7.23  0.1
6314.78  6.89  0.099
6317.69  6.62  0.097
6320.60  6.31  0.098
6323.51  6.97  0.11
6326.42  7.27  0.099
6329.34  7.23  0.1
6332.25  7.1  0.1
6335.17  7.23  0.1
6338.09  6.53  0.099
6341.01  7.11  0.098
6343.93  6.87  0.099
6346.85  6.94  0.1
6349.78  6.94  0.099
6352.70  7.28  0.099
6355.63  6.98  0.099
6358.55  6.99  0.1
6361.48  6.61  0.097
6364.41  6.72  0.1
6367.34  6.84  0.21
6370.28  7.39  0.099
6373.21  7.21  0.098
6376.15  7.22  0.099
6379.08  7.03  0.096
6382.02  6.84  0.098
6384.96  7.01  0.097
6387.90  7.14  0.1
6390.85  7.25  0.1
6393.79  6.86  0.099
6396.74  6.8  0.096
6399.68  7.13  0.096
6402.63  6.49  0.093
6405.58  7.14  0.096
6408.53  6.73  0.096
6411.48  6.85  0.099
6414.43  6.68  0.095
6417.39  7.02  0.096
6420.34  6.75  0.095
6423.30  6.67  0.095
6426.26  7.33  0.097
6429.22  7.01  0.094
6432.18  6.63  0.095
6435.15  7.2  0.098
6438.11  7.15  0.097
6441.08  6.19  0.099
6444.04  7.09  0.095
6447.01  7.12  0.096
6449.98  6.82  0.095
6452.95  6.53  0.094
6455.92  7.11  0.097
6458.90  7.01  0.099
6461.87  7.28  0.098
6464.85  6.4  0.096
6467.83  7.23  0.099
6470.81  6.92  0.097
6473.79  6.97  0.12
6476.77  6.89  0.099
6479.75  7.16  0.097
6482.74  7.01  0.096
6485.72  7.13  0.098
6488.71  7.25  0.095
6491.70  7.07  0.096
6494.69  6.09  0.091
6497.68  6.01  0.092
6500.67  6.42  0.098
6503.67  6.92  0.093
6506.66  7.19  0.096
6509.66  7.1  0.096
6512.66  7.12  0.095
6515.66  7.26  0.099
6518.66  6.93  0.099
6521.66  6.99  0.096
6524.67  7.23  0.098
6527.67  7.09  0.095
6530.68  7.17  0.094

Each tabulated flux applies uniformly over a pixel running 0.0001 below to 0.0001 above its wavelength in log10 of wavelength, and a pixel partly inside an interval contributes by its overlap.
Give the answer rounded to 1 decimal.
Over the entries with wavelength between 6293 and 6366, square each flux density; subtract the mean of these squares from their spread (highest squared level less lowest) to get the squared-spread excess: -35.1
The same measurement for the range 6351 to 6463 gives -32.1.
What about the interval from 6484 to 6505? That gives -28.7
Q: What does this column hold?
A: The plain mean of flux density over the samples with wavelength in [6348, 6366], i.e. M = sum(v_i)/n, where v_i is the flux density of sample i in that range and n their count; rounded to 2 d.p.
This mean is 6.92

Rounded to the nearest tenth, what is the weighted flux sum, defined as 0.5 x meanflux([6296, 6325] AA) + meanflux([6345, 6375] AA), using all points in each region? 10.4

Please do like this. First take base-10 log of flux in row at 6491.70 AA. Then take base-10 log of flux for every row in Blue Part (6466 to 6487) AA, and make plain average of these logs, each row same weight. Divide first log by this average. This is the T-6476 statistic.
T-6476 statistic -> 1.00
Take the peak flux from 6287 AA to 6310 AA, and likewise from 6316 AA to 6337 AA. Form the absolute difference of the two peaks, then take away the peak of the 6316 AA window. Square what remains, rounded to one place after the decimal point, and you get 52.7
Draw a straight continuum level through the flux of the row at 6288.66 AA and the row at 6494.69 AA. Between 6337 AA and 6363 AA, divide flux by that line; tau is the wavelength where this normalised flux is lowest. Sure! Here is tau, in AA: 6338.09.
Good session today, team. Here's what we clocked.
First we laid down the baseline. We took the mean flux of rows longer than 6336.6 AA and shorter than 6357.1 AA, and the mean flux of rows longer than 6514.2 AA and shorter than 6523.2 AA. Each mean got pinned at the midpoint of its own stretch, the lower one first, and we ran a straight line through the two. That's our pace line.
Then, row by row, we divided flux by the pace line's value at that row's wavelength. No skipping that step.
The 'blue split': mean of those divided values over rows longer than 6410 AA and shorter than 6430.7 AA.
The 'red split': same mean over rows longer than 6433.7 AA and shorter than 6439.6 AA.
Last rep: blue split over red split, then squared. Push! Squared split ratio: 0.928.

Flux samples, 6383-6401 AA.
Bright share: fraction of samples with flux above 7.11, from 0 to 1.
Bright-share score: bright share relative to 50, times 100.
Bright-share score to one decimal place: 1.0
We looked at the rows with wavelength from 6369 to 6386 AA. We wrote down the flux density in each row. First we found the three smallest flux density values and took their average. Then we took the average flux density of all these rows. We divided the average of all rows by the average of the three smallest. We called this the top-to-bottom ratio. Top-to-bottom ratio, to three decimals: 1.023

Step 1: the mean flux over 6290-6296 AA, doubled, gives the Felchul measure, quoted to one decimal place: 14.0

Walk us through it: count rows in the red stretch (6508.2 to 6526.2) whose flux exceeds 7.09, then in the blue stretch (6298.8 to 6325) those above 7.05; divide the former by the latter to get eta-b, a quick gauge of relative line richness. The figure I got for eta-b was 2.00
